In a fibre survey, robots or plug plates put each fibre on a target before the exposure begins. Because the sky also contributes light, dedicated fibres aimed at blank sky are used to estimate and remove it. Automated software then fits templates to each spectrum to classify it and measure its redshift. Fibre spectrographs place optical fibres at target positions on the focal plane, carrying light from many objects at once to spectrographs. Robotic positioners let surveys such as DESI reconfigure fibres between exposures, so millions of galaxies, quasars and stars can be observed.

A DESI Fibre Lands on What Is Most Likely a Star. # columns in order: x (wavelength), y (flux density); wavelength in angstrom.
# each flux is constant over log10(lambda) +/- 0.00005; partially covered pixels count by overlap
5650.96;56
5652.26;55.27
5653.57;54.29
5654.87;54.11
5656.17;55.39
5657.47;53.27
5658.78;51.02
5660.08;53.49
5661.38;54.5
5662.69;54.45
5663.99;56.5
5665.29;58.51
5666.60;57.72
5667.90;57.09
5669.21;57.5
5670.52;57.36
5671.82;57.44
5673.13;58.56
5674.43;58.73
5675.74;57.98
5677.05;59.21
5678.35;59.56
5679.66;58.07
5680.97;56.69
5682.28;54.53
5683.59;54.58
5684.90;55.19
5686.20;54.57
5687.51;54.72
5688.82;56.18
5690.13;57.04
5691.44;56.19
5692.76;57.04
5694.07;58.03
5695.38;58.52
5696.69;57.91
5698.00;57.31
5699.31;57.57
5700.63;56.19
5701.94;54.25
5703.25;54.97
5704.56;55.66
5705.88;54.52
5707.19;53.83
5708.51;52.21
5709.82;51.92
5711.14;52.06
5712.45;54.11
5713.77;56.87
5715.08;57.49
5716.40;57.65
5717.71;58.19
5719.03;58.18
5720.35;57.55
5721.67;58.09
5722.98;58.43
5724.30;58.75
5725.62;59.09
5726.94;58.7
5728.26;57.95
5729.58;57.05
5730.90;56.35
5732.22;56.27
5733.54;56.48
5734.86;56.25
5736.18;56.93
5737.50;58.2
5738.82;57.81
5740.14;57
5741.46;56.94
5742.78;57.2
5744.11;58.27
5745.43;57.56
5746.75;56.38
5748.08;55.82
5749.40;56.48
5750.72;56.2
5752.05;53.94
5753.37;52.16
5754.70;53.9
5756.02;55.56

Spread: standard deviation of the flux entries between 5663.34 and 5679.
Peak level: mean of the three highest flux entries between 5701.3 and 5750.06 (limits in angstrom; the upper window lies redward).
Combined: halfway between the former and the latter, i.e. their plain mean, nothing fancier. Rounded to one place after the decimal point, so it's 29.9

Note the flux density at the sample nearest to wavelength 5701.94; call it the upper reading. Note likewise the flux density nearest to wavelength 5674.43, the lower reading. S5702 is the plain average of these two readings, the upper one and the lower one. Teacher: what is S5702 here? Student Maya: 56.5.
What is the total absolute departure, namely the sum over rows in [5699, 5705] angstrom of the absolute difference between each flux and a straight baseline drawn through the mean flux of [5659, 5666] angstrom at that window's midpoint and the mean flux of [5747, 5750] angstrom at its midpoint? 5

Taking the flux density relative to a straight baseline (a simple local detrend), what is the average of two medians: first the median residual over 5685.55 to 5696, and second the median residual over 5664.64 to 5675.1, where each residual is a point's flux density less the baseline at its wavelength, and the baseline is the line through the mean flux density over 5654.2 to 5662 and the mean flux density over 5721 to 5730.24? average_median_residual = 2.0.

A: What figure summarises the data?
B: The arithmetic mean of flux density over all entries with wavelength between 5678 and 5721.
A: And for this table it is 56.0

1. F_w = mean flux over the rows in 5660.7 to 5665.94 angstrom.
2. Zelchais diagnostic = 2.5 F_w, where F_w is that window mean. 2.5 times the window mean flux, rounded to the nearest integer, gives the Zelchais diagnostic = 140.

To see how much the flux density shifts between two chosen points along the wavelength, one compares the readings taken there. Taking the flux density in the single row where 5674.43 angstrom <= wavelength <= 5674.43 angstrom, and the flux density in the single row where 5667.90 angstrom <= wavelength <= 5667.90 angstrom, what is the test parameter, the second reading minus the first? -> -1.6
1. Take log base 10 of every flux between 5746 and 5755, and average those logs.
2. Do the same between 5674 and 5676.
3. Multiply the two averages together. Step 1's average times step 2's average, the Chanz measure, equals 3.07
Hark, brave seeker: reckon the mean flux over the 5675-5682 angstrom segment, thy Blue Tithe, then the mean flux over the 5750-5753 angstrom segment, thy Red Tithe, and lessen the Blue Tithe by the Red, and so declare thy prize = 3.2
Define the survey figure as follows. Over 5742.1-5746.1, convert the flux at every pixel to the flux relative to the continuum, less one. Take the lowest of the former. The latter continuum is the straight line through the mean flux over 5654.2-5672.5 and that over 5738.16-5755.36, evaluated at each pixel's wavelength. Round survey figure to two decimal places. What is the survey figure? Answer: 0.02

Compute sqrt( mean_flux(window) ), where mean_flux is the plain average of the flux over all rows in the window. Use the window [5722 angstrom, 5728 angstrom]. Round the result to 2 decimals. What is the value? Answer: 7.66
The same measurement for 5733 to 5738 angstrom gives 7.55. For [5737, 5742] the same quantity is 7.58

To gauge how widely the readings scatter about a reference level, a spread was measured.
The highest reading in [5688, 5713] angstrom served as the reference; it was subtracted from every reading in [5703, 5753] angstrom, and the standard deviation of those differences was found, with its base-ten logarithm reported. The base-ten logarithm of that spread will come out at 0.27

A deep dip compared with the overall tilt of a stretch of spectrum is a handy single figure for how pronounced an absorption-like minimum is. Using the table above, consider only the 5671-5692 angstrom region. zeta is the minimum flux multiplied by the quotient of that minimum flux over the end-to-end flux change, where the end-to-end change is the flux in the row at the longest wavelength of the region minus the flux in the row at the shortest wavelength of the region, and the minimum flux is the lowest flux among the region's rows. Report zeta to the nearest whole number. -2379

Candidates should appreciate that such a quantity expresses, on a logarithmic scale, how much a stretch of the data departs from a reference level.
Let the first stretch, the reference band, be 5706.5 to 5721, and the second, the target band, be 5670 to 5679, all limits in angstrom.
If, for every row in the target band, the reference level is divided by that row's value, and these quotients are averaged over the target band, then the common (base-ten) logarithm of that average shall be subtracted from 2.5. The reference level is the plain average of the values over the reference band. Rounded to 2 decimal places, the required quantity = 2.52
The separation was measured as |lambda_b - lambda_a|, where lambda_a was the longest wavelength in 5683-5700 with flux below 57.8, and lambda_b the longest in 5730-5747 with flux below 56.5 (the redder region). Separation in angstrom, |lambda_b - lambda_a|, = 47.4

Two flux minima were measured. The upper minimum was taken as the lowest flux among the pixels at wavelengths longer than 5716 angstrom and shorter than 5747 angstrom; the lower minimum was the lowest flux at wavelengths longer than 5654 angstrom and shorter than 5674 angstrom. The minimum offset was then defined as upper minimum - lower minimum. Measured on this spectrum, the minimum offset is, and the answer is 5.2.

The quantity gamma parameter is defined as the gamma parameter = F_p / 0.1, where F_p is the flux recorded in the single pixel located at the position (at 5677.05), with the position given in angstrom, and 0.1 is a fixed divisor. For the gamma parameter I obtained 592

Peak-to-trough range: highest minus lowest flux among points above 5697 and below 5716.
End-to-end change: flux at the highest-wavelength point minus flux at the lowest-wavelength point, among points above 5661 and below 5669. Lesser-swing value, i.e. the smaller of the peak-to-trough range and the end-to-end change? 2.6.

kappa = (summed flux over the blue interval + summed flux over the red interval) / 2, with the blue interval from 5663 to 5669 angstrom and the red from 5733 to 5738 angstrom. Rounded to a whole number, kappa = 229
